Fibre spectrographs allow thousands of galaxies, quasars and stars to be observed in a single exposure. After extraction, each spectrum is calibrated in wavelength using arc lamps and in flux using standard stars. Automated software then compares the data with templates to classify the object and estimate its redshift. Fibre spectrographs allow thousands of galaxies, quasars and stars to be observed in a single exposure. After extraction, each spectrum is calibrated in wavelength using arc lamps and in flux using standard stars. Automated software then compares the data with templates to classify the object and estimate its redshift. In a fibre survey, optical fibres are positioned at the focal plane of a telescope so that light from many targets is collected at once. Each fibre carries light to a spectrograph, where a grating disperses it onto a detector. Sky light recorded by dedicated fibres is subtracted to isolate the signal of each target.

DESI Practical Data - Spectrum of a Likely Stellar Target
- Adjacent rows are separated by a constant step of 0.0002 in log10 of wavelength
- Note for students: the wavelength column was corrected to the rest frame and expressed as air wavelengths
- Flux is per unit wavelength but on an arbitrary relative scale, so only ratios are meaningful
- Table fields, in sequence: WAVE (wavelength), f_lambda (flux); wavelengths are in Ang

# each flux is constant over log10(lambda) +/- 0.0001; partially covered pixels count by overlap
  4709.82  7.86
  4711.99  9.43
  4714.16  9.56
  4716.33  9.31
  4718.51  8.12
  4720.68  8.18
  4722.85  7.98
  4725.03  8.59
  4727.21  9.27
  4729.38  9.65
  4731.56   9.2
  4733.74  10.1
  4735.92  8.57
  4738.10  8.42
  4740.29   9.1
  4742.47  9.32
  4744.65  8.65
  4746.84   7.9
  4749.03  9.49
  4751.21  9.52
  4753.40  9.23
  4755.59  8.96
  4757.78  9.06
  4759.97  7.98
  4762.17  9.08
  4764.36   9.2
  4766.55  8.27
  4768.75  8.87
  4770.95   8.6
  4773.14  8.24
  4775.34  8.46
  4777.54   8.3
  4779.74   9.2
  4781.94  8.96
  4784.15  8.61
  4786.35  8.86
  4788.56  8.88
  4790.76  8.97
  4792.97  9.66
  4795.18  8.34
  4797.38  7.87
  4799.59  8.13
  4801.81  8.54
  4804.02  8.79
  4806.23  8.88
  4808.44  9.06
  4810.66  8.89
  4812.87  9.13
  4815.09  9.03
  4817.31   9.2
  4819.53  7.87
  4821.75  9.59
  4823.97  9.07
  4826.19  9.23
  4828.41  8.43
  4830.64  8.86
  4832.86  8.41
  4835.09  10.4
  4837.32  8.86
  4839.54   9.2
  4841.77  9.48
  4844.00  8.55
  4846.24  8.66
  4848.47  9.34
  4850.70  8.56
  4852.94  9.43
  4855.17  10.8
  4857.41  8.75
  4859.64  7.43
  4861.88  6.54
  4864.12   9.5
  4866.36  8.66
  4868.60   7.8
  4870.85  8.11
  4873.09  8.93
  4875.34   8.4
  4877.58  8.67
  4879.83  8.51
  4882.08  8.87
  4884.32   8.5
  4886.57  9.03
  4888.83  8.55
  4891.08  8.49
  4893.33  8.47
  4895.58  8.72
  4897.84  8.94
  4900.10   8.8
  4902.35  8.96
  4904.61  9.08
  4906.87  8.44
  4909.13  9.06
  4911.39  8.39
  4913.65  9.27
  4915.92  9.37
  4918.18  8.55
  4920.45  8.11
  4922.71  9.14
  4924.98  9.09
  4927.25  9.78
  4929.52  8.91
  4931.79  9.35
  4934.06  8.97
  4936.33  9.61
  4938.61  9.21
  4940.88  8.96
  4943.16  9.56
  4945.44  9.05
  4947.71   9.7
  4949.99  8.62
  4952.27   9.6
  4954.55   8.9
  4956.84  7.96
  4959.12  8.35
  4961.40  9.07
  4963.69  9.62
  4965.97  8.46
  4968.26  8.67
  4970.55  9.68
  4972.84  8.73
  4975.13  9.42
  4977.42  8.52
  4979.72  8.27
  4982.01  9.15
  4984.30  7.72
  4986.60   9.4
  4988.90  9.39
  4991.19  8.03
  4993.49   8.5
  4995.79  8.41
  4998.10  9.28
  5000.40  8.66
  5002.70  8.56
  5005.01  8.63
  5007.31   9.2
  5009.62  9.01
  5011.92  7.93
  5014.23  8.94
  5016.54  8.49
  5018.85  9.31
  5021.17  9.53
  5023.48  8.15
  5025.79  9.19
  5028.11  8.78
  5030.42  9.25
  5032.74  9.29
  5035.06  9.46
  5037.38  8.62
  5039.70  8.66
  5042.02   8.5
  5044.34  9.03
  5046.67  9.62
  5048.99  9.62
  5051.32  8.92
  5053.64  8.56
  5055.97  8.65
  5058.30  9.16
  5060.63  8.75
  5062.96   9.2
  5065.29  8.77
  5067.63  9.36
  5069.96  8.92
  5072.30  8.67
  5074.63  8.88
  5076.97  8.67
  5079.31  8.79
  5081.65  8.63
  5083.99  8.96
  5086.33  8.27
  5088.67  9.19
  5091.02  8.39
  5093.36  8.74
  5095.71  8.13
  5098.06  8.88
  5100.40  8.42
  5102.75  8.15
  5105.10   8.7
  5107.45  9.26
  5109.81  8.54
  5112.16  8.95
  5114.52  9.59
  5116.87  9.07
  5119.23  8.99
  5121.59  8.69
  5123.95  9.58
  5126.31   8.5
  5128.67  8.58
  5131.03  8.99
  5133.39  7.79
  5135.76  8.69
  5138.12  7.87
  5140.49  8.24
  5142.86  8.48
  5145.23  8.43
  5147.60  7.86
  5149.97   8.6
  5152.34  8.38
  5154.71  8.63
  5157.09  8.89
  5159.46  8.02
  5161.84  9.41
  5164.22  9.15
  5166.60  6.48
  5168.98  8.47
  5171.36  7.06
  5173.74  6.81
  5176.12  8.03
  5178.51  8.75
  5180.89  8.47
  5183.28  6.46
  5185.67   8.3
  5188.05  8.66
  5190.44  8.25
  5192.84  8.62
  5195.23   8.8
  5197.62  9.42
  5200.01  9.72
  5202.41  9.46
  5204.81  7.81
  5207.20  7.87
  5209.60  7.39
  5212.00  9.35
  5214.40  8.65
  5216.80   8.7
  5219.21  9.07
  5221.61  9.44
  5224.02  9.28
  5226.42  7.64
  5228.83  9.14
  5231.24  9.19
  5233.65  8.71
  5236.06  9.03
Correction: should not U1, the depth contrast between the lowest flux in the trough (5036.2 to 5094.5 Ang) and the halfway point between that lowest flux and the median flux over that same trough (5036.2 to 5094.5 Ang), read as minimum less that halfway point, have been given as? -0.25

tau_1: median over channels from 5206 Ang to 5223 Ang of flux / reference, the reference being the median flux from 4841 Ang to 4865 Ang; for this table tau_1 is 0.99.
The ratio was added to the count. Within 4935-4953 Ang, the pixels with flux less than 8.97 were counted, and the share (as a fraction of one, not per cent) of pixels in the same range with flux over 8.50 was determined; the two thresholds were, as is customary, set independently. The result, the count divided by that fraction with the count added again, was 4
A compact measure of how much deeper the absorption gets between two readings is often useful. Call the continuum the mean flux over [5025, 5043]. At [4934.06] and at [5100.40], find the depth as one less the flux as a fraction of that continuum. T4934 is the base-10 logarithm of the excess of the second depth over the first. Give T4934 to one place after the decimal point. -1.2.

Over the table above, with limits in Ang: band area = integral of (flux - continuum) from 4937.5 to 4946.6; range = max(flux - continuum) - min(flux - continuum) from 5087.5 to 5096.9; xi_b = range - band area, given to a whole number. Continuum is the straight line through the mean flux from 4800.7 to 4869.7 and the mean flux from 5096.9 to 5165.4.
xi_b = -3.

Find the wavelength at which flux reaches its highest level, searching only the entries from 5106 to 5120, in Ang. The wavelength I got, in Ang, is 5114.52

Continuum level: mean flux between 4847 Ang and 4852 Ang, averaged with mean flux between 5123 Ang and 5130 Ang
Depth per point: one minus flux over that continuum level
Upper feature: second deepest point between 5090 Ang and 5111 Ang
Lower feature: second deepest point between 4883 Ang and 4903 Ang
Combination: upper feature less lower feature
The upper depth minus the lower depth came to 0.04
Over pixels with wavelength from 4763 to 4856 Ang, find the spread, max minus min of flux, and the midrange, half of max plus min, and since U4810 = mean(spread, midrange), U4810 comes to 6.1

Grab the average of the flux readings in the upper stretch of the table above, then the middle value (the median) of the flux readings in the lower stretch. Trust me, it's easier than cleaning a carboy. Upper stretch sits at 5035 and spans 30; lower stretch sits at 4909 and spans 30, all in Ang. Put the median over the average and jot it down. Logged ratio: 0.99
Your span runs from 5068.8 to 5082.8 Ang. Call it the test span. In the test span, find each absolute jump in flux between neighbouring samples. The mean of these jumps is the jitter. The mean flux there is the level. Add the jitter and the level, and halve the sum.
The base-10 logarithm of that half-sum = 0.651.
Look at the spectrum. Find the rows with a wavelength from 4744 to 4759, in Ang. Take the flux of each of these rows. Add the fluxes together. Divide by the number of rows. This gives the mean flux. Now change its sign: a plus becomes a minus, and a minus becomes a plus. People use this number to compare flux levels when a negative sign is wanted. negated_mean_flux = -8.97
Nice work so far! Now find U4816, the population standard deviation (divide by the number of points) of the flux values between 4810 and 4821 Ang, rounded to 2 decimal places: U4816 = 0.49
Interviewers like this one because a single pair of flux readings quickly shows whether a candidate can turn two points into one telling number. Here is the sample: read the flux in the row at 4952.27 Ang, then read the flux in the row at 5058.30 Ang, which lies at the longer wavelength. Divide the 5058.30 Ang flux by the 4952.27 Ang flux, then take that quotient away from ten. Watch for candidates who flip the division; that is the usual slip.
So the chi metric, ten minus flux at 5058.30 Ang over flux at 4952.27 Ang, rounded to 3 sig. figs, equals 9.05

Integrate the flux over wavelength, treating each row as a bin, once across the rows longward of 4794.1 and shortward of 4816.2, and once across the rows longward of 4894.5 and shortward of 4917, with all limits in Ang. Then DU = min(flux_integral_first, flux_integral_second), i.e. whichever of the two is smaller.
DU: 192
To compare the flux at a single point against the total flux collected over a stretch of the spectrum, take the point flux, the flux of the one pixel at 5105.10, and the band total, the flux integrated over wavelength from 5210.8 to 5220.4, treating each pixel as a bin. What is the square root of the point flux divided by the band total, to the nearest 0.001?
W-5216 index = 0.318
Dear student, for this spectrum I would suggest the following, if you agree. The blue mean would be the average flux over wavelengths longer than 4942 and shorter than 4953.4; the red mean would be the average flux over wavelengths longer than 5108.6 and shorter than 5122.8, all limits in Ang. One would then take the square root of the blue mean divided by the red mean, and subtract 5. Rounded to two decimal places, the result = -3.98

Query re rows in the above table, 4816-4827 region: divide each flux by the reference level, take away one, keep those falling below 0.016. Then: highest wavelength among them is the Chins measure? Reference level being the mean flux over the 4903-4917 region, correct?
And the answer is 4823.97 Ang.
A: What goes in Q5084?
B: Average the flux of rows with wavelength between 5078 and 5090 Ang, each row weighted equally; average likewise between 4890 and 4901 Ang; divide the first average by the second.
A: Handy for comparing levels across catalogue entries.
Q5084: 1.01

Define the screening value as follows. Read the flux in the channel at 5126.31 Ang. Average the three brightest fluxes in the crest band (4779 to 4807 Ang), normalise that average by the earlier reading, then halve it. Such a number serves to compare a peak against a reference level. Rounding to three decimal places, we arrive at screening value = 0.546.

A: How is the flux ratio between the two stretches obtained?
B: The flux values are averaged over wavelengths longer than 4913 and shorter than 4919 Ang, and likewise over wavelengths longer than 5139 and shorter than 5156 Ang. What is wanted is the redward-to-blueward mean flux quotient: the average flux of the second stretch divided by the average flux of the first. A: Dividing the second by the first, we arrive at 0.92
